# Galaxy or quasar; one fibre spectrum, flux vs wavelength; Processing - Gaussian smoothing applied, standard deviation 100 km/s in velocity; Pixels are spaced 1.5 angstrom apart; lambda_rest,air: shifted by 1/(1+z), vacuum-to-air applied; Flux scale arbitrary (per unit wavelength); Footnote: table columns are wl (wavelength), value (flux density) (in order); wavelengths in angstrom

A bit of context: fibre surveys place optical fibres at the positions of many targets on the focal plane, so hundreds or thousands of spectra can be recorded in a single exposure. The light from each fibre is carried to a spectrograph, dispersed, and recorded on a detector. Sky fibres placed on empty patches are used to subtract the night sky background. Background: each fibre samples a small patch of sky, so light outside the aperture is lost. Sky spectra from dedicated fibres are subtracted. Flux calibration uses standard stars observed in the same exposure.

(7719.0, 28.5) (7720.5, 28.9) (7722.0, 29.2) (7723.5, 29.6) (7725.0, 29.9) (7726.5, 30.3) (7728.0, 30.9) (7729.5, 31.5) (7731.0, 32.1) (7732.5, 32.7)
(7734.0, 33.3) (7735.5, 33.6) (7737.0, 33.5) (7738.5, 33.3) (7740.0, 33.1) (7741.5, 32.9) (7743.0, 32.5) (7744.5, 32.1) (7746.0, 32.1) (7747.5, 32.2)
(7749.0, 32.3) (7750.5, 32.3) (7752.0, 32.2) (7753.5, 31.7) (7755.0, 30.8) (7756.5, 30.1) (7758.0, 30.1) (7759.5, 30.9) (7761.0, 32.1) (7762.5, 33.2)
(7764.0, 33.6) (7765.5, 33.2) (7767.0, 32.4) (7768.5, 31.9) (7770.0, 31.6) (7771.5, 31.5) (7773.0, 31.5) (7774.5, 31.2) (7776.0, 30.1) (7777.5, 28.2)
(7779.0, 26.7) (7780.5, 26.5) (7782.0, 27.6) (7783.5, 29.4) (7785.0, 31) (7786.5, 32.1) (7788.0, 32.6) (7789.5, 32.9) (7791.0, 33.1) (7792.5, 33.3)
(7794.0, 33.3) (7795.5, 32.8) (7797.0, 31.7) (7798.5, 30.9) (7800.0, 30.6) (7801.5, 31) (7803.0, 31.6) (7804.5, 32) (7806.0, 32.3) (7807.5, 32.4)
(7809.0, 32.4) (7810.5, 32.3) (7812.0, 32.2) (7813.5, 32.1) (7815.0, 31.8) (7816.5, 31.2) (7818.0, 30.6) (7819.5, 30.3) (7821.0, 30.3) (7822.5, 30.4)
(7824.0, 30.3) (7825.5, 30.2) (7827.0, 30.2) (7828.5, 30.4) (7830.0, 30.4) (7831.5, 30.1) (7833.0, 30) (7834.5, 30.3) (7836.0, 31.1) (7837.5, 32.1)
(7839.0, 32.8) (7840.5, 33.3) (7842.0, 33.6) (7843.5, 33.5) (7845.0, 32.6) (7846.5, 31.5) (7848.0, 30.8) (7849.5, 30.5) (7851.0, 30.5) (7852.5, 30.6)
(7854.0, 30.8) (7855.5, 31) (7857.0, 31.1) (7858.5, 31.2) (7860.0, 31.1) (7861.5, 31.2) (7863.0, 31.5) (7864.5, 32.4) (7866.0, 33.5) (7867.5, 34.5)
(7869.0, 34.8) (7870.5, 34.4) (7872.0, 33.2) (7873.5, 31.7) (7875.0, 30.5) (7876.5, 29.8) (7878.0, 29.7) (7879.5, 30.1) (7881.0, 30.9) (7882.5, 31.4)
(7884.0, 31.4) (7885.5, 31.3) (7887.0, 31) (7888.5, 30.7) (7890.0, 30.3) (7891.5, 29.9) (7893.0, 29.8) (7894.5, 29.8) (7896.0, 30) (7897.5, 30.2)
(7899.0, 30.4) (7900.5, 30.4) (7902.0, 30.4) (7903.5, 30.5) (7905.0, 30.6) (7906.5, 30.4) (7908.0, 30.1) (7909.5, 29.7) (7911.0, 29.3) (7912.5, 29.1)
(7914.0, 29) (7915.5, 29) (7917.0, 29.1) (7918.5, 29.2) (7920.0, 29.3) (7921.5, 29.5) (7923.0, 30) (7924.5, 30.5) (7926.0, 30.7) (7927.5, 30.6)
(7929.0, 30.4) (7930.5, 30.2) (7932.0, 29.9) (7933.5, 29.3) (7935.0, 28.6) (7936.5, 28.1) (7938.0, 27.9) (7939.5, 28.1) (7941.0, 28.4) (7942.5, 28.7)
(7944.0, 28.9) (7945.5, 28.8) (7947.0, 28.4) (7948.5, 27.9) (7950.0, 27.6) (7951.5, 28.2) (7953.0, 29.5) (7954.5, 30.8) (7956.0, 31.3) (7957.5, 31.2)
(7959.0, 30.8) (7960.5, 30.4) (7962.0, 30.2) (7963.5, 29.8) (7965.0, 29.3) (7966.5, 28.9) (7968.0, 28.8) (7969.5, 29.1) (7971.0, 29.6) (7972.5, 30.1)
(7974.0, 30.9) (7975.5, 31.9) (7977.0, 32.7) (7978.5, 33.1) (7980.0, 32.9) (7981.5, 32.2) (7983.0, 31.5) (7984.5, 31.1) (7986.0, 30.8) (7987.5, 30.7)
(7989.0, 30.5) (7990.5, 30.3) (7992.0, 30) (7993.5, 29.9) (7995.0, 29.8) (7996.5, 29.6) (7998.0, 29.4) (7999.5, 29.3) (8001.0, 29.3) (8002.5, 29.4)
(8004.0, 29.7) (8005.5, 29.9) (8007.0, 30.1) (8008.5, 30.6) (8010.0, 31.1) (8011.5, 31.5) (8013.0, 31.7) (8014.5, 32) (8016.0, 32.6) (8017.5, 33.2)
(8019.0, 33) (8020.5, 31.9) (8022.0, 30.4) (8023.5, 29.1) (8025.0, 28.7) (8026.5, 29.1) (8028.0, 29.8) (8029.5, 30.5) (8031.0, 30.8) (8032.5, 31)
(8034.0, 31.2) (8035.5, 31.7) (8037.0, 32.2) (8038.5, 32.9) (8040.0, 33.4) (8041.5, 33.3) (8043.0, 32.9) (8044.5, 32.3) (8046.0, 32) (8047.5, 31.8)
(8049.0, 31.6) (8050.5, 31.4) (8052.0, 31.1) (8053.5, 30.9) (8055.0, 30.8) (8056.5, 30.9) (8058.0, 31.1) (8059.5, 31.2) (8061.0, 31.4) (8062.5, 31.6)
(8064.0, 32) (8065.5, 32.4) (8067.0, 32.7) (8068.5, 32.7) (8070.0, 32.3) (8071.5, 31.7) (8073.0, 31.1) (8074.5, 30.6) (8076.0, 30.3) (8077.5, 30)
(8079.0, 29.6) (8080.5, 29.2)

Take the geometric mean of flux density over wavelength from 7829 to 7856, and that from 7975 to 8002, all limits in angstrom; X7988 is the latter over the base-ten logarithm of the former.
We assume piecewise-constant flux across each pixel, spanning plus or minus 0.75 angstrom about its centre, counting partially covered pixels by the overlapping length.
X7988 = 20.6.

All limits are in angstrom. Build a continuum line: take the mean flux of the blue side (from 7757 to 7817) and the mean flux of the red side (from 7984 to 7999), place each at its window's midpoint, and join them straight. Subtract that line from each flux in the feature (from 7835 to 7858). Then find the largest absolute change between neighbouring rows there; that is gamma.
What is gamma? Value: 1.1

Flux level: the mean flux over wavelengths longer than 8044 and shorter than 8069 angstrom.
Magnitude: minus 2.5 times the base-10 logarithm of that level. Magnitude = -3.75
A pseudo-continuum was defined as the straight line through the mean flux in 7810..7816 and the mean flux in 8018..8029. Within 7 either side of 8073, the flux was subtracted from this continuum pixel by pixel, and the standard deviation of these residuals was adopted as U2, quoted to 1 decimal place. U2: 1.1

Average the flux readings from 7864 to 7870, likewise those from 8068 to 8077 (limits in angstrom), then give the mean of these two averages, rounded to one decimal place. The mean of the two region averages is 32.6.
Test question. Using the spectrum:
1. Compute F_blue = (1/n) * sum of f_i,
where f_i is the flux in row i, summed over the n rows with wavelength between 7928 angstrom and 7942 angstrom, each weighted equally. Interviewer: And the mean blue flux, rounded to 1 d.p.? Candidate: 29.0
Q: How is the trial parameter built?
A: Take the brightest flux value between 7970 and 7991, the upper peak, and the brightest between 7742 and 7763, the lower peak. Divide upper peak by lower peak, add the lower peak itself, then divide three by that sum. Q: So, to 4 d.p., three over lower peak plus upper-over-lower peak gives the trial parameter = 0.0877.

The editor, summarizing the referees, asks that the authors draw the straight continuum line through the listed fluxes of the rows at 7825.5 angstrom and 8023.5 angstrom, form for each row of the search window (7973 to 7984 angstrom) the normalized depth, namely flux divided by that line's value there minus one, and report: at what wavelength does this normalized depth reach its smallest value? 7974.0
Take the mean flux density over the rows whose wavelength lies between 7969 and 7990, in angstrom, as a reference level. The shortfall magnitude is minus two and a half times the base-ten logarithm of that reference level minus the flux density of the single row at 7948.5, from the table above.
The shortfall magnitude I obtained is -1.3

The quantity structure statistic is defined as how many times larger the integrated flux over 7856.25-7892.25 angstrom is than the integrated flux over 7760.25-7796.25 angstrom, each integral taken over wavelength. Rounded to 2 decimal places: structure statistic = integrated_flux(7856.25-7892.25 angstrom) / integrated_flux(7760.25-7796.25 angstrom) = 1.01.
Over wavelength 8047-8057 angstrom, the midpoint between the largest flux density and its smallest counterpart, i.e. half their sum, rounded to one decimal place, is 31.3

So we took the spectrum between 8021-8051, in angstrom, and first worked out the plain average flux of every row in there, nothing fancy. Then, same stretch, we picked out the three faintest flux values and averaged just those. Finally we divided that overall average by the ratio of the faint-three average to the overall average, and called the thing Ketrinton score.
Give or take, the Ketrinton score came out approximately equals 33.8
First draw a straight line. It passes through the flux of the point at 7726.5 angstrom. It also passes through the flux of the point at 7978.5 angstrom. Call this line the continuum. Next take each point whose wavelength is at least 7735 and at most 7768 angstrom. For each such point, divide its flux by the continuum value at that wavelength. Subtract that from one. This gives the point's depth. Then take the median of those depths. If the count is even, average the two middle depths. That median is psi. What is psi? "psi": -0.056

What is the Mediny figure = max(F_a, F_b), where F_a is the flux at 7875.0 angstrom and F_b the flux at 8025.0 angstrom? 30.5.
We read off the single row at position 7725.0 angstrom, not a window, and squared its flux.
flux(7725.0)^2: 894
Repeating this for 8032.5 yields 961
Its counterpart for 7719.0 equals 812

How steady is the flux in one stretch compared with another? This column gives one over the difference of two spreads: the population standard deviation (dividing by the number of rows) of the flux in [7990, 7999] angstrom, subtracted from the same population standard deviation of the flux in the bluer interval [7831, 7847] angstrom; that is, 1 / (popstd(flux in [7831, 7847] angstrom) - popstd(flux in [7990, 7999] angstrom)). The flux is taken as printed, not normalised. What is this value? 1.0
